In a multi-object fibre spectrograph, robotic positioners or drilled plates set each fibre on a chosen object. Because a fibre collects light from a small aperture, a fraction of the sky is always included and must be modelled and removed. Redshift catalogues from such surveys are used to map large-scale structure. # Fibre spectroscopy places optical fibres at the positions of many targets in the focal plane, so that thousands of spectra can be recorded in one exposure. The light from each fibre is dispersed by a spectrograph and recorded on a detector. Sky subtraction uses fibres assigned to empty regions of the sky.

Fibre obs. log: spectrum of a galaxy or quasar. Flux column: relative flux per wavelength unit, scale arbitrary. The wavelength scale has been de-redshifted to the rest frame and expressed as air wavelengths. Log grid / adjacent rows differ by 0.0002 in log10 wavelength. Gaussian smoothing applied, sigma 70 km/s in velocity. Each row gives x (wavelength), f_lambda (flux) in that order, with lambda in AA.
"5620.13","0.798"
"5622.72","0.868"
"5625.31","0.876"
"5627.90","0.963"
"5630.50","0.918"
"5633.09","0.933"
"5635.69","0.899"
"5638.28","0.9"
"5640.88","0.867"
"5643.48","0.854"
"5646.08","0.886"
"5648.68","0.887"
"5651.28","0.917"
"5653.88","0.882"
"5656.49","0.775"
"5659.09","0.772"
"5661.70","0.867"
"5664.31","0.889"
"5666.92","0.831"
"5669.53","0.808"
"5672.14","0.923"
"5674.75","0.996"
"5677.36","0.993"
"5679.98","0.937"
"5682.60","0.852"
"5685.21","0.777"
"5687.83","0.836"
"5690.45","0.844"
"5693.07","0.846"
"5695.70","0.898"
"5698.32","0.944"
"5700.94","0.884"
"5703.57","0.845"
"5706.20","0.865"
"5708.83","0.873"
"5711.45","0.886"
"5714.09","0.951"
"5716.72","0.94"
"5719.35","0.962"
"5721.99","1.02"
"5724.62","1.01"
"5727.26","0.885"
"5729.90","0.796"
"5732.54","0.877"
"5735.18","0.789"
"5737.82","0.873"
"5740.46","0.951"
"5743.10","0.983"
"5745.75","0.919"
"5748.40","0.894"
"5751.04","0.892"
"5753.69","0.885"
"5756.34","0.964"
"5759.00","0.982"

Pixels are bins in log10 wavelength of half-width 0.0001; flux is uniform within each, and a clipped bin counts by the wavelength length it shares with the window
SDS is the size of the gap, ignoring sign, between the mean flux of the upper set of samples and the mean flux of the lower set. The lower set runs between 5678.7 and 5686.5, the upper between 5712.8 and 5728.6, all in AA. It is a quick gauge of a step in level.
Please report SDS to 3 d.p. 0.106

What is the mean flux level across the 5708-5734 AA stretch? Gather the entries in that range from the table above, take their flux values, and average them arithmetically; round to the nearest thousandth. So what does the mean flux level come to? 0.920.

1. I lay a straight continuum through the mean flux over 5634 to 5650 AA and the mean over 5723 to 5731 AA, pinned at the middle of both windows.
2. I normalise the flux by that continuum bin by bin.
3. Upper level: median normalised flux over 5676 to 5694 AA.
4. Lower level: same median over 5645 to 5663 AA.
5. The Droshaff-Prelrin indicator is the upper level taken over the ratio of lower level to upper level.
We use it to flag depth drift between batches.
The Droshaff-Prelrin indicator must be 0.90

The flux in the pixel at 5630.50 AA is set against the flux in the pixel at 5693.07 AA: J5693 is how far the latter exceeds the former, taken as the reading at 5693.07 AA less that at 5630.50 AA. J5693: -0.072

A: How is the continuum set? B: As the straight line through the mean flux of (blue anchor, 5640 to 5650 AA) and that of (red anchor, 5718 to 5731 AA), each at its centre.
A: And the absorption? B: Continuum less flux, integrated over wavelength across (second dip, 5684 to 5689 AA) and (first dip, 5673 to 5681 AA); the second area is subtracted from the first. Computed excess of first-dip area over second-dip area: -1.1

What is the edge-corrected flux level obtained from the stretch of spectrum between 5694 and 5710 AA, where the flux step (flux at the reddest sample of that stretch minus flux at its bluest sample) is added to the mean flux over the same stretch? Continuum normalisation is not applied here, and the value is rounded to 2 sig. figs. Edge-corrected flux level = 0.86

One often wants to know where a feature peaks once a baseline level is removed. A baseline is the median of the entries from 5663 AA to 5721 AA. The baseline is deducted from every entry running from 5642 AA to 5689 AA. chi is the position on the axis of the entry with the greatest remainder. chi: 5674.75 AA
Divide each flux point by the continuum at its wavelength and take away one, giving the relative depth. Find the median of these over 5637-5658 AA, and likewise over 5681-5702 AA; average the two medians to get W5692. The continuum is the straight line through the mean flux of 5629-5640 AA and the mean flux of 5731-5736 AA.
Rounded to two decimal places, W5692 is -0.02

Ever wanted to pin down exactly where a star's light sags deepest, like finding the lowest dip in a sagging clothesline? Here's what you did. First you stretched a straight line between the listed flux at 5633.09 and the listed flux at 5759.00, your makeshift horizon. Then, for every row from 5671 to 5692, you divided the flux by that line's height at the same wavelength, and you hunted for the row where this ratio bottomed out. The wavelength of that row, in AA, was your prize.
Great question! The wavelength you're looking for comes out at 5685.21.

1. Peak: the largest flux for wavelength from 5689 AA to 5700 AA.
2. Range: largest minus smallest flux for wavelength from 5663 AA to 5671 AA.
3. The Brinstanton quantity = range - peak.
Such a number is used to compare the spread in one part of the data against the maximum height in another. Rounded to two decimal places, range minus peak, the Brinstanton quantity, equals -0.86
